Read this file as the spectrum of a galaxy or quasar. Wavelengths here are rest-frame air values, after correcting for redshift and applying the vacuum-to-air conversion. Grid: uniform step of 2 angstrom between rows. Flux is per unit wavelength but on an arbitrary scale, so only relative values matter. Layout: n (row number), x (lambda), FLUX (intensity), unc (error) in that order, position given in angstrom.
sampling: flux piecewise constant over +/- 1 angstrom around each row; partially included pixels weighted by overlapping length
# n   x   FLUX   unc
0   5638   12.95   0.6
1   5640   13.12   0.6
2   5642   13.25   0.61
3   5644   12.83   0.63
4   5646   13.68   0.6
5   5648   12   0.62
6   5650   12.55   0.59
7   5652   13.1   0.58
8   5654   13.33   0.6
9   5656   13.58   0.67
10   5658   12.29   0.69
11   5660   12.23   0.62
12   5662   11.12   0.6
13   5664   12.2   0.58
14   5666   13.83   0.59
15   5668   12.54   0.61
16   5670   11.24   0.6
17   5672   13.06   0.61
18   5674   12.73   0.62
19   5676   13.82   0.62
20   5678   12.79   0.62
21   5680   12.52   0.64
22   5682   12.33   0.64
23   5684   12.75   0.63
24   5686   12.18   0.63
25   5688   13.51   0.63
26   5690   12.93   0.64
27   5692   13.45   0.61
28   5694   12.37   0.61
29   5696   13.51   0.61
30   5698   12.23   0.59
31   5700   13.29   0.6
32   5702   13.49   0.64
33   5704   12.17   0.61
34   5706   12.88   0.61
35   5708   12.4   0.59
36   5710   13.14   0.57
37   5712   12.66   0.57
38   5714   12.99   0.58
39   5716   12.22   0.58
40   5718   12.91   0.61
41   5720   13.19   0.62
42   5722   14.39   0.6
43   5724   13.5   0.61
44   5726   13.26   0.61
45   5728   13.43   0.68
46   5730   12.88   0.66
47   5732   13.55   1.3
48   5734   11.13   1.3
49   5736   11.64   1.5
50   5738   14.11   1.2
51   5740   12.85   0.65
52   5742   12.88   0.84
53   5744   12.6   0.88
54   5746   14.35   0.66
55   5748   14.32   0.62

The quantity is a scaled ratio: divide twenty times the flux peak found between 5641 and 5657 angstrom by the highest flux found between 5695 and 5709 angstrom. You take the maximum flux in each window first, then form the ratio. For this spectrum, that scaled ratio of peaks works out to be 20.3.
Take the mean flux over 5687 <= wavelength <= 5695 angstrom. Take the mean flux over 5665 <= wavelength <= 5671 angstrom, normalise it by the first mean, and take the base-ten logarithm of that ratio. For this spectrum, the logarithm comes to -0.018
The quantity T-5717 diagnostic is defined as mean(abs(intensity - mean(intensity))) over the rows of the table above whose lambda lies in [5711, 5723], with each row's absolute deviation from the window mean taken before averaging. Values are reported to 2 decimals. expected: 0.49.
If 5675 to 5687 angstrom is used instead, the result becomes 0.39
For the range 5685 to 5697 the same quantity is 0.50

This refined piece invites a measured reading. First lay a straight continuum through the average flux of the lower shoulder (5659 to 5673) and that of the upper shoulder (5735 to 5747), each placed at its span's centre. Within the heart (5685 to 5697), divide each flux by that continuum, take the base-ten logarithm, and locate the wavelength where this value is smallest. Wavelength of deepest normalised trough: 5686 angstrom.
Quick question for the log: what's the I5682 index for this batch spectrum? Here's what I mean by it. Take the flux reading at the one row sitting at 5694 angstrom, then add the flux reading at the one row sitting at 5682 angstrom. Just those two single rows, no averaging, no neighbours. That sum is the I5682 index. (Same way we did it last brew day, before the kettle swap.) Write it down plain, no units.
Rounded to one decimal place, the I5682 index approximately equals 24.7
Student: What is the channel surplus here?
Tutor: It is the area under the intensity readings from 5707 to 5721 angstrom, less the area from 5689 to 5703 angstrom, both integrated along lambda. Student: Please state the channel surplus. -3.5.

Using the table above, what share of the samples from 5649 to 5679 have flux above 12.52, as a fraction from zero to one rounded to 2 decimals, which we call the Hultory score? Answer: 0.67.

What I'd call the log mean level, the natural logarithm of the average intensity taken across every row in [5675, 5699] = 2.555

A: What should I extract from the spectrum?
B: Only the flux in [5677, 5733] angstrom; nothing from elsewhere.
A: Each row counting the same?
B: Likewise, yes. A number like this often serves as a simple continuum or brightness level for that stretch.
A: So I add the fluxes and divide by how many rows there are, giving 13.0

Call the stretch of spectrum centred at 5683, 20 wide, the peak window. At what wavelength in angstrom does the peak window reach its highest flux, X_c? 5676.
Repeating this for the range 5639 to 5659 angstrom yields 5646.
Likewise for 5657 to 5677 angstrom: 5666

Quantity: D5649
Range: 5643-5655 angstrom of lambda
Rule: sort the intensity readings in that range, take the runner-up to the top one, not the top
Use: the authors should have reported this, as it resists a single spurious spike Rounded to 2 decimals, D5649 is 13.33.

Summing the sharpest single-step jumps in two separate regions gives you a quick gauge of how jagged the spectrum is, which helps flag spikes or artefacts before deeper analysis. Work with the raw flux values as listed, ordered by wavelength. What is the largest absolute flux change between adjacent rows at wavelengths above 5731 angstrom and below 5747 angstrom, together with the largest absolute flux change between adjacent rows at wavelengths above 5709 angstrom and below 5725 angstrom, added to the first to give 3.7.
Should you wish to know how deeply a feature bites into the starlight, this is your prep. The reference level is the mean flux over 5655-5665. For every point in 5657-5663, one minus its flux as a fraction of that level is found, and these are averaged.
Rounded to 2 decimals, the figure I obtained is 0.03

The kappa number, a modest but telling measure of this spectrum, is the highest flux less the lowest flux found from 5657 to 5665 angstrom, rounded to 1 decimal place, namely 1.2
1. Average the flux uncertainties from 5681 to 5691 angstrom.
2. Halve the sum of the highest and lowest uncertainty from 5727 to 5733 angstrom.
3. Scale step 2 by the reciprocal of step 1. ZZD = 1.55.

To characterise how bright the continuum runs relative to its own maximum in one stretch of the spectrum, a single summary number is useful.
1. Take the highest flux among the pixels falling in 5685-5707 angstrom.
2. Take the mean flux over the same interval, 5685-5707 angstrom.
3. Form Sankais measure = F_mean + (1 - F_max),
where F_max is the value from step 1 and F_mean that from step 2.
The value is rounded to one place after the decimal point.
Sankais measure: 0.4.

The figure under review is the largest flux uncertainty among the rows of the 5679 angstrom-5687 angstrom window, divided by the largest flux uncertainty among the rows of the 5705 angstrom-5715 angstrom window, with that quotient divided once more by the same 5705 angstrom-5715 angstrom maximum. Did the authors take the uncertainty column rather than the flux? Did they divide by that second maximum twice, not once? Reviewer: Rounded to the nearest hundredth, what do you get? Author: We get 1.72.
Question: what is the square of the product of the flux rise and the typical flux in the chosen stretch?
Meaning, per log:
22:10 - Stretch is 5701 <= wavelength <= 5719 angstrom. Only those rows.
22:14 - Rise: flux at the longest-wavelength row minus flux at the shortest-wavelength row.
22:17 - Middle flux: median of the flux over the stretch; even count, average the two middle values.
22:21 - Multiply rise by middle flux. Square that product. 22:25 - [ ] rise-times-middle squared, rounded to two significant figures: 56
